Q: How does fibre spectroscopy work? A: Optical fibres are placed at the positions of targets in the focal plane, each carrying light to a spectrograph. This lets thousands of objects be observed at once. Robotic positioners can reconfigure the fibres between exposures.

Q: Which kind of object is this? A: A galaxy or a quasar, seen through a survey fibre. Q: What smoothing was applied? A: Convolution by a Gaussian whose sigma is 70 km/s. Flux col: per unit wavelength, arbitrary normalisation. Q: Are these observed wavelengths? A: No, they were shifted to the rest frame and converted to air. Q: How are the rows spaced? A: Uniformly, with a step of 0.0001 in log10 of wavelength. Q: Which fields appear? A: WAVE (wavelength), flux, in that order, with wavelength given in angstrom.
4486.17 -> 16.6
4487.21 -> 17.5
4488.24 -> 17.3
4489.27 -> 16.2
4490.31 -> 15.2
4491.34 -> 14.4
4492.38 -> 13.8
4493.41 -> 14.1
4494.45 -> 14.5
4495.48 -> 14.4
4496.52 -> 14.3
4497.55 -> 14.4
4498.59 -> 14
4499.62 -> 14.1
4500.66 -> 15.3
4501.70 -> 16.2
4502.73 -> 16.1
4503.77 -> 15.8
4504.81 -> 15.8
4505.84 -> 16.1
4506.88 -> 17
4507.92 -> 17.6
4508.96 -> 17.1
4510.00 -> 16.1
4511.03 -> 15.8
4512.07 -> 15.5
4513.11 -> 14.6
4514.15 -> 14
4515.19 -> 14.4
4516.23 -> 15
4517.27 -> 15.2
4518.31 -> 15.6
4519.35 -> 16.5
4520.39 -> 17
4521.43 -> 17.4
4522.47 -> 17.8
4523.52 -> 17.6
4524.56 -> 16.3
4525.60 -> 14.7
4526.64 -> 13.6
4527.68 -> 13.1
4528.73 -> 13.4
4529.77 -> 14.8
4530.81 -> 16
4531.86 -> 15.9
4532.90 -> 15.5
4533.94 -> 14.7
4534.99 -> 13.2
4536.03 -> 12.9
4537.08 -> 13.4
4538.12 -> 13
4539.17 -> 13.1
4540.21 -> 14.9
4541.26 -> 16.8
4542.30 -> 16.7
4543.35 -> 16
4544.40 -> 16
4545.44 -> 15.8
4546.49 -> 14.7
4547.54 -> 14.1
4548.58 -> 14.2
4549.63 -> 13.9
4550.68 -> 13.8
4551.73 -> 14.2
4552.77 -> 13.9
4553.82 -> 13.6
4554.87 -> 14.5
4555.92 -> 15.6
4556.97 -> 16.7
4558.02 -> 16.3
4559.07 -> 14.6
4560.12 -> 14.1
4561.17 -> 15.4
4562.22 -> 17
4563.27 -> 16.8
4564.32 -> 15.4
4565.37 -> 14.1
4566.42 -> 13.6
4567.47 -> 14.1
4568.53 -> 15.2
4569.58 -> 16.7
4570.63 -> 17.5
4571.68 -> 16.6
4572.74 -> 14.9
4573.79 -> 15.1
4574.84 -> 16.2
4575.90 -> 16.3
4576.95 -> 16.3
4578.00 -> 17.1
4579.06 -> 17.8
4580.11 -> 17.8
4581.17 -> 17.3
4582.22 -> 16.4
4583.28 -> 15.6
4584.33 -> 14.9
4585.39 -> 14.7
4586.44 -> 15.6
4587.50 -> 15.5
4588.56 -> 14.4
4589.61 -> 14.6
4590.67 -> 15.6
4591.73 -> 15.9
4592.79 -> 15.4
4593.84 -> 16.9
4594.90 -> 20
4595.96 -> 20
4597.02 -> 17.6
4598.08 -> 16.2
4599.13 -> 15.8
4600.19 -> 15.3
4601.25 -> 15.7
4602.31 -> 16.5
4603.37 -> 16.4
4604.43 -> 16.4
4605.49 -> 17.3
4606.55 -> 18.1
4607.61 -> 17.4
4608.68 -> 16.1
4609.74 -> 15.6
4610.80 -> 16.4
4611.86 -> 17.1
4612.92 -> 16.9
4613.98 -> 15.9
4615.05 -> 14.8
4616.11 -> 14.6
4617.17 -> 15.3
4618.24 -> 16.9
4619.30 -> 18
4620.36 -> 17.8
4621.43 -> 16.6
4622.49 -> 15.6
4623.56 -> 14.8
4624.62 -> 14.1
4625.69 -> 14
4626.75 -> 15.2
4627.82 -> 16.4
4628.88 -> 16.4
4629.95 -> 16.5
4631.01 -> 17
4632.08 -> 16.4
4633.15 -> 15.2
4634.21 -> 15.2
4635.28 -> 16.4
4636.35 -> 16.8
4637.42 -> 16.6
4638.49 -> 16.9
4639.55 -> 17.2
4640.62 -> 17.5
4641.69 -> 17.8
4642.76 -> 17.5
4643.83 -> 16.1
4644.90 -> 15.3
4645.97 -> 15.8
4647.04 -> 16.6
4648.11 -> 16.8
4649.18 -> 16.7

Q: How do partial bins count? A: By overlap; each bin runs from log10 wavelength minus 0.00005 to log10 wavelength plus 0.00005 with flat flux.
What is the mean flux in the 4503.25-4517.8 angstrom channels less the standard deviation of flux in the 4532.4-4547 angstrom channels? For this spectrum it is 14.3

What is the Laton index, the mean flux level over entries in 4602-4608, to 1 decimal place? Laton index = 17.0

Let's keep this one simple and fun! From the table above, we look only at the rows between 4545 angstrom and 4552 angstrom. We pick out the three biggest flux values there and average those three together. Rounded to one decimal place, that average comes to 14.9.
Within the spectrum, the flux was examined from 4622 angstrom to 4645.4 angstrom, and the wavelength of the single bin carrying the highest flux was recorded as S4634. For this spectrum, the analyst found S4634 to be 4641.69 angstrom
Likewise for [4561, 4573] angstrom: 4570.63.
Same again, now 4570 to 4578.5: 4570.63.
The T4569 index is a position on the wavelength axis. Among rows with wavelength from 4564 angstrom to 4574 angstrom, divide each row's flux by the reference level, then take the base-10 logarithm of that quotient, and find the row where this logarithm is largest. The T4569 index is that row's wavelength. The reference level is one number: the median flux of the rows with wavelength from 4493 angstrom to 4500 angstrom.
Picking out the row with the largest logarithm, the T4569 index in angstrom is 4570.63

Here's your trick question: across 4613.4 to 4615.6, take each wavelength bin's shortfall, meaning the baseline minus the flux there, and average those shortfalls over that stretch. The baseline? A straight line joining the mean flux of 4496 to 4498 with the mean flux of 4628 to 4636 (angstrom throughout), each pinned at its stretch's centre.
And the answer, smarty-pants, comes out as 0.6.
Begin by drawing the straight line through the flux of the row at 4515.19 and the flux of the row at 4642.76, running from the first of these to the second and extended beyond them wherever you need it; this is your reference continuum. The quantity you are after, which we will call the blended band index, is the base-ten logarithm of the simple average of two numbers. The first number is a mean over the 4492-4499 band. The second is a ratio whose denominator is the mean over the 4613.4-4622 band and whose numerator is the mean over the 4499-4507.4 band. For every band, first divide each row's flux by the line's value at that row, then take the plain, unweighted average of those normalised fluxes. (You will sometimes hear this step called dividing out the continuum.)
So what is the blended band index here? 0.039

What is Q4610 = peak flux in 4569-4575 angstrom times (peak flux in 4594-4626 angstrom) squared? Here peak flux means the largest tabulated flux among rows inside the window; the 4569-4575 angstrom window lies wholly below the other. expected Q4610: 7000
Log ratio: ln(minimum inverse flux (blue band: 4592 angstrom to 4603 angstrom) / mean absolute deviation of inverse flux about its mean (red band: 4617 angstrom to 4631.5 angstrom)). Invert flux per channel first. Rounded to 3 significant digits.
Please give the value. 2.49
